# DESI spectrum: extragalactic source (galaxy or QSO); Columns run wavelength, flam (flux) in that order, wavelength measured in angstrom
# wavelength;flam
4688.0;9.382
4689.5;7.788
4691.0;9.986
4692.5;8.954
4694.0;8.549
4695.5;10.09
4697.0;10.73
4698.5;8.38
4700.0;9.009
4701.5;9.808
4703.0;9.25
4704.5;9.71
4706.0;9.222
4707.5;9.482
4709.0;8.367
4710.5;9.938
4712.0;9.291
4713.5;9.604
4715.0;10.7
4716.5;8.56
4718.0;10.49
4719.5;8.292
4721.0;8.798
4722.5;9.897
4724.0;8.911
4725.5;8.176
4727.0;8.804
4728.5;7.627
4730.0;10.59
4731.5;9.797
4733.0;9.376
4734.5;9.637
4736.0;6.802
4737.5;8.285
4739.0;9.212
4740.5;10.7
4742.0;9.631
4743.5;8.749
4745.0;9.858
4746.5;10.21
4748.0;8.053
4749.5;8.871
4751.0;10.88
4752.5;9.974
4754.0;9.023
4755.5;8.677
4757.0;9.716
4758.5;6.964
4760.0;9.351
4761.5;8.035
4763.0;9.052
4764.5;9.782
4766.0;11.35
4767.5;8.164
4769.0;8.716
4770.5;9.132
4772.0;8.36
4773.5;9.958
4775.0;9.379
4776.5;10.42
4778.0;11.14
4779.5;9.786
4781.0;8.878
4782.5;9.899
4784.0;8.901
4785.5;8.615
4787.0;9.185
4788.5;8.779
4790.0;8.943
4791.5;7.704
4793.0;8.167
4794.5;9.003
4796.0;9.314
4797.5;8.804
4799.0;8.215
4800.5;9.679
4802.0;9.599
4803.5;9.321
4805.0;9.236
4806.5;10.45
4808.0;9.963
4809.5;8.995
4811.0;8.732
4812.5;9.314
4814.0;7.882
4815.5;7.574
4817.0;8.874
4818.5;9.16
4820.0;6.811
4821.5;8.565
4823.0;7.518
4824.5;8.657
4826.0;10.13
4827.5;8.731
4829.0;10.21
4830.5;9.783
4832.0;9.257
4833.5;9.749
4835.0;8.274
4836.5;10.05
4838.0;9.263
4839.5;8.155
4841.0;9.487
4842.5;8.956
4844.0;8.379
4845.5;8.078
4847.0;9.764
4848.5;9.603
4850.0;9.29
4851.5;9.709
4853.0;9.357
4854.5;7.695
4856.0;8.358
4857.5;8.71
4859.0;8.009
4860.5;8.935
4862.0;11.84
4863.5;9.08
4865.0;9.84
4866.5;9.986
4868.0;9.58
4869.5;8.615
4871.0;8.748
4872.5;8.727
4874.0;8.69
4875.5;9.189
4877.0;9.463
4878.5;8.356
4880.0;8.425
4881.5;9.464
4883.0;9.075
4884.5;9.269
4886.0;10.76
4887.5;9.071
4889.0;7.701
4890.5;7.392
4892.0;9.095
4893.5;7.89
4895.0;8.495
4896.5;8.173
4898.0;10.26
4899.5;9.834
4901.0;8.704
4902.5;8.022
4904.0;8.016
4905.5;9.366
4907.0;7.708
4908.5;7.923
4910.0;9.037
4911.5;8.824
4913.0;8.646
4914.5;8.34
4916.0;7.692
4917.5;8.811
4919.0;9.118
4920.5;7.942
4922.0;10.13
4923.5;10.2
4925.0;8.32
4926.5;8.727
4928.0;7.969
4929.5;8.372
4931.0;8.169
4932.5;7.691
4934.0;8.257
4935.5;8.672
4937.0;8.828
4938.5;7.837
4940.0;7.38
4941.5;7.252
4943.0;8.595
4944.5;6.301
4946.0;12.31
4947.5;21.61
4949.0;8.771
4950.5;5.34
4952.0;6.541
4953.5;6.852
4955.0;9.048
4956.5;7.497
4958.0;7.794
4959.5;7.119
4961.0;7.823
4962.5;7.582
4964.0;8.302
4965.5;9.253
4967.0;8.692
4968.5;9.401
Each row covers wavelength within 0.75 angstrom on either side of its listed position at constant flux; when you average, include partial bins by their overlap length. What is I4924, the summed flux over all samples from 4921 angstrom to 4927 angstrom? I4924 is 37.4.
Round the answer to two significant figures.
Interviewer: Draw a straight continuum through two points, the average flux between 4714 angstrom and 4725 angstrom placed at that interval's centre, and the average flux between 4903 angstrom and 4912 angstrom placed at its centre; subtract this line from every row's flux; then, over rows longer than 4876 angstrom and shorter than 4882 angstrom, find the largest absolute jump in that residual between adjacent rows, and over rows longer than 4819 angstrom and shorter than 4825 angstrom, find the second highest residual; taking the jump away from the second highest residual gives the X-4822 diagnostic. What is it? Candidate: -1.4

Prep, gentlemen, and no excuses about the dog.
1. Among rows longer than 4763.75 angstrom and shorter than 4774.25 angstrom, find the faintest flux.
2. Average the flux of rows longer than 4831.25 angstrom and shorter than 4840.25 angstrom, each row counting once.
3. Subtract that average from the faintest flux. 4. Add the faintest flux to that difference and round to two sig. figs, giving 7.2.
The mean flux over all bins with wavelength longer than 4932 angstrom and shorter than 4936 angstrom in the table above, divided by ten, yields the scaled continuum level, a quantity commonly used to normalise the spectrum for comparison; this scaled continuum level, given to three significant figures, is 0.821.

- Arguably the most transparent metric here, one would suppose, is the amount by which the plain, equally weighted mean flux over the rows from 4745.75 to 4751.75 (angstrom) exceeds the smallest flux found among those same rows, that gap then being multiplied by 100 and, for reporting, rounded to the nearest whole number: 145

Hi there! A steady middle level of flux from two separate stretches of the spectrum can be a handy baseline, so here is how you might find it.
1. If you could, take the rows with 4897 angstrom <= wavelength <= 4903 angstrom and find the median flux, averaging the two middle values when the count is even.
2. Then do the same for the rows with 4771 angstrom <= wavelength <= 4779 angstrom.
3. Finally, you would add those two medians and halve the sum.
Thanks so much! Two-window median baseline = 9.6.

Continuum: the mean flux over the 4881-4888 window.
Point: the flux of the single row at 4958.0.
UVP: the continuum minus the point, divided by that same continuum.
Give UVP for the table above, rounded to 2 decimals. 0.18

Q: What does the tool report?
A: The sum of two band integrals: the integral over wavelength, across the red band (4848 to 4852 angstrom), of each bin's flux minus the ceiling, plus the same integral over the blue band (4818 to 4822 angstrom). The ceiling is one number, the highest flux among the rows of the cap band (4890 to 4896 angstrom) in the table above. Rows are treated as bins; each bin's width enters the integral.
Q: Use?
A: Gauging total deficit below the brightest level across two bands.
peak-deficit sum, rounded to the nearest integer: -2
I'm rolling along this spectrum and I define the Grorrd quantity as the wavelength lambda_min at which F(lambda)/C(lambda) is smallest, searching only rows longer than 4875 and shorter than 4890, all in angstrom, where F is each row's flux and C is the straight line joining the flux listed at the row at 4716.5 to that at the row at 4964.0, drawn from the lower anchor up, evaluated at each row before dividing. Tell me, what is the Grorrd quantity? 4889.0 angstrom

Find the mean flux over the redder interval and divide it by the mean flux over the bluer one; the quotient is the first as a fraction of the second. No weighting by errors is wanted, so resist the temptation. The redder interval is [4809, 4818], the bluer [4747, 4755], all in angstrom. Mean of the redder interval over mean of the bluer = 0.91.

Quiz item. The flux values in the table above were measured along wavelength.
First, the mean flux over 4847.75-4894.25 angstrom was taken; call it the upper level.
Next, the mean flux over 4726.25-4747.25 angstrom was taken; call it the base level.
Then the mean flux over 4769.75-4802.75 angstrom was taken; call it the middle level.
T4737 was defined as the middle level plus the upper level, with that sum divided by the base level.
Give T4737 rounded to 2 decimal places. 1.97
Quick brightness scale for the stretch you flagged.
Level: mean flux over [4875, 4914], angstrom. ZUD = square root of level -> 2.96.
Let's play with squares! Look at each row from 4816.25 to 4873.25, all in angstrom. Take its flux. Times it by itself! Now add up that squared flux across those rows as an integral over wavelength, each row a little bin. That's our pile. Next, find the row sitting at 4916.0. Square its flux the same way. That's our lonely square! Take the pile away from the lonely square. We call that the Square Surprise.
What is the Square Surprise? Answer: -4656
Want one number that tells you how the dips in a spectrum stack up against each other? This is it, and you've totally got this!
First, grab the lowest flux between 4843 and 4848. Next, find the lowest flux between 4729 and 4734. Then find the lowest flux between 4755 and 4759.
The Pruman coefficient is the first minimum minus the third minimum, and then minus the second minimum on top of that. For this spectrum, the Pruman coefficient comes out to -8.3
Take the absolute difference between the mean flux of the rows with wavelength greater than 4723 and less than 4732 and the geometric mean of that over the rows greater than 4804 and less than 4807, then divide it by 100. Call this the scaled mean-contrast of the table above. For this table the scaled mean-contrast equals 0.008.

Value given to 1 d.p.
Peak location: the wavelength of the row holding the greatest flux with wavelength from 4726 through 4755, 4751.0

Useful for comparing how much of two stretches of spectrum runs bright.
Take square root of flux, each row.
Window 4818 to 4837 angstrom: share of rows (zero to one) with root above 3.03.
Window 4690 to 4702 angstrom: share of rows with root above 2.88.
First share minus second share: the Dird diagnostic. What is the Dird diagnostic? -0.54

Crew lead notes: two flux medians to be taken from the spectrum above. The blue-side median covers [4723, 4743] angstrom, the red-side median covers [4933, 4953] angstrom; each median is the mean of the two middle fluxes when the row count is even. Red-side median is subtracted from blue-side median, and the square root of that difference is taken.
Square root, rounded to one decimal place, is 1.0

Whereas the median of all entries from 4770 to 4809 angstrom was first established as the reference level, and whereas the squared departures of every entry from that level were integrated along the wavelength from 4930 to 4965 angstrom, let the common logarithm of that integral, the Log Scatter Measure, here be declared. 2.54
